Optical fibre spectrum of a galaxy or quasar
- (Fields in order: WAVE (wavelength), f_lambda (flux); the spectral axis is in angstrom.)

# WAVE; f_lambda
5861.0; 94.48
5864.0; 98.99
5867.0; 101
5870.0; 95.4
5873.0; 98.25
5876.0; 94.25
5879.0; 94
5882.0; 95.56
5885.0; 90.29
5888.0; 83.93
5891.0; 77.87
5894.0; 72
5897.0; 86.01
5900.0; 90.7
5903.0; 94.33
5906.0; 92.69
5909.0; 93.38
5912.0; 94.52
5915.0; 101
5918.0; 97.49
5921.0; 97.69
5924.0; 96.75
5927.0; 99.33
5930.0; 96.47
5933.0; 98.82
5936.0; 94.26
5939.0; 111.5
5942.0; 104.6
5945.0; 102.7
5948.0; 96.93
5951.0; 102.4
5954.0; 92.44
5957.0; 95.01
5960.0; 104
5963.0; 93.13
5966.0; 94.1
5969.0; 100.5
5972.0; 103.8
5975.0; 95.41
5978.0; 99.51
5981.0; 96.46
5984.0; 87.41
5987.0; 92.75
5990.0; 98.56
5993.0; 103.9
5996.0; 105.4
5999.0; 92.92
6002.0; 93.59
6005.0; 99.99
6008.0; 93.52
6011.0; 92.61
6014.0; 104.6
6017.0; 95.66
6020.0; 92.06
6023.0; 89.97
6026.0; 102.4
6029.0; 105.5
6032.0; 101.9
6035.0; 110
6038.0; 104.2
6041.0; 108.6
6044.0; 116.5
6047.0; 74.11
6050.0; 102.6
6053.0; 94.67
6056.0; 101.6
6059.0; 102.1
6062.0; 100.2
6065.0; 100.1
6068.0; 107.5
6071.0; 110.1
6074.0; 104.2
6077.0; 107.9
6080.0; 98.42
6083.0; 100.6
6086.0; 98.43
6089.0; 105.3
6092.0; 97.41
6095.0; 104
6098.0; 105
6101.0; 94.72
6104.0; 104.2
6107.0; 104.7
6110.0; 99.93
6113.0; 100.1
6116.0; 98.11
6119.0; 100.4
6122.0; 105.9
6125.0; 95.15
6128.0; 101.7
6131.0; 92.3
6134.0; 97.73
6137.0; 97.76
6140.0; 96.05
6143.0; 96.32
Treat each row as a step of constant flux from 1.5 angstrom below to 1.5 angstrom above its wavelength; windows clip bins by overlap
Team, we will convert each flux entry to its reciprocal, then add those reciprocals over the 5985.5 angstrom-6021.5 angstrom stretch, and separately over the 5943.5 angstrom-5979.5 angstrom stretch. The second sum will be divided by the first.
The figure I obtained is 0.99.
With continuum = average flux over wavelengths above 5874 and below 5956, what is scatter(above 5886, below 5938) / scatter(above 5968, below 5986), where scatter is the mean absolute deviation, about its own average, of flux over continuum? 1.5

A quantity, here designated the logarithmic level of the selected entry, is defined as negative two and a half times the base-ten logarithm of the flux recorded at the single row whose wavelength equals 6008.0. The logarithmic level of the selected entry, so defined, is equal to -4.93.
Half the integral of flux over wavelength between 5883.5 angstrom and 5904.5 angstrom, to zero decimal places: 893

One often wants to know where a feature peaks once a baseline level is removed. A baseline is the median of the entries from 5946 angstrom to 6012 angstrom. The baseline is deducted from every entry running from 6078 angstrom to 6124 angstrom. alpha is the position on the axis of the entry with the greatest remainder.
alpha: 6122.0 angstrom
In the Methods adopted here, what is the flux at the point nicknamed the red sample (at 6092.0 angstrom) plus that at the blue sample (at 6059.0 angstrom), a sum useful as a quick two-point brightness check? 200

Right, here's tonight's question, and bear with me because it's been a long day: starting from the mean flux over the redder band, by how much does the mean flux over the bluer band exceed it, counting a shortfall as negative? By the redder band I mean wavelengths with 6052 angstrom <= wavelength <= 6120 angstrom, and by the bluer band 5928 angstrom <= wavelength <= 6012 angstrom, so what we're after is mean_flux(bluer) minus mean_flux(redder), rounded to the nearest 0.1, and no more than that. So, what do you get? -3.8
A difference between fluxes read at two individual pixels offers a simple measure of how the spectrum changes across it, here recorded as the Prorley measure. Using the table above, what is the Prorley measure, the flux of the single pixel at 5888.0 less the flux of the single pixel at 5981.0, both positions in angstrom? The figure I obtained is -13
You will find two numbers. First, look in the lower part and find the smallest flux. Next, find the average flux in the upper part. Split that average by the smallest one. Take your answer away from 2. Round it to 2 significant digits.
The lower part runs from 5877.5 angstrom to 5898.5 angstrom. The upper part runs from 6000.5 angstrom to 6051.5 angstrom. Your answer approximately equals 0.62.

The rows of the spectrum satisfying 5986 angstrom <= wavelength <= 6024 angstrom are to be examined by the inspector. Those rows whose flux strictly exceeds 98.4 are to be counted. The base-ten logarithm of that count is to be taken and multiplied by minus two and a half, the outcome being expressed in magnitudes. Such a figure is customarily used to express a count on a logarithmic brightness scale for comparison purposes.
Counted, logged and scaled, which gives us -1.75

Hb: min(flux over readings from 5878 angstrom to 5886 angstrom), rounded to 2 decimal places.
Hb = 90.29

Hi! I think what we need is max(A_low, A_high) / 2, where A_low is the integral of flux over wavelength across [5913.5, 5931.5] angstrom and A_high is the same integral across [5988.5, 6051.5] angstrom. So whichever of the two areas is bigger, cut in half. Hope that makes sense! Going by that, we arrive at 3133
